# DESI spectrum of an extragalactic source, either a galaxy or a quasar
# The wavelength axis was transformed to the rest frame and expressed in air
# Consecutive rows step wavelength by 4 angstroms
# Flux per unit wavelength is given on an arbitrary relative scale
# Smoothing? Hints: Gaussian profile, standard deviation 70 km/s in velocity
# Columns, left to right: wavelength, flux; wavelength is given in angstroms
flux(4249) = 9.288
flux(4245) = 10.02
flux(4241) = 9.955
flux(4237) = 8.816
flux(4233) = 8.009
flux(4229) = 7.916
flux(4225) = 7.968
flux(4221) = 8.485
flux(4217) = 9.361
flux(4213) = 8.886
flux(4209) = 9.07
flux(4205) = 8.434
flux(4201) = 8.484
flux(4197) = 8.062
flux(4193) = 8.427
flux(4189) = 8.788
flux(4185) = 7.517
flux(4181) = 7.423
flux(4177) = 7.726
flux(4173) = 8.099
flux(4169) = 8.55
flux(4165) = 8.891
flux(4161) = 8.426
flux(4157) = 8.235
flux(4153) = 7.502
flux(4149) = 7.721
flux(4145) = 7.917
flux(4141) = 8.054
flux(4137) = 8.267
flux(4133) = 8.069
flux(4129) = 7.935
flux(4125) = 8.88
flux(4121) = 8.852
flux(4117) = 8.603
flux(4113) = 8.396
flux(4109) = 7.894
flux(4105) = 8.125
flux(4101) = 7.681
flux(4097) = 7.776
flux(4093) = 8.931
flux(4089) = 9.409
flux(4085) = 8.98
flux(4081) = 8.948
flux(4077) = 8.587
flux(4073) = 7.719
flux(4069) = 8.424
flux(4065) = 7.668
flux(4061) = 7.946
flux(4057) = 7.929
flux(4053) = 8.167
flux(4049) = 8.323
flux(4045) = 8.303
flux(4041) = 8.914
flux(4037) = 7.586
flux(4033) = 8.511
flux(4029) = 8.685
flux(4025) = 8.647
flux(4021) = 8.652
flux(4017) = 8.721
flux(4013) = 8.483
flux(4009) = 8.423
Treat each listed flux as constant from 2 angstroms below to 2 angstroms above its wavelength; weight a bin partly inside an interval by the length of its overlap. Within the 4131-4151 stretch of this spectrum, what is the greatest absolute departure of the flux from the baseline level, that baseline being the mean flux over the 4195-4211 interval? 0.79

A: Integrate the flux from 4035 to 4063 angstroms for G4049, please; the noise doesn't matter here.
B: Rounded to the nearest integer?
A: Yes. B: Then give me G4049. 229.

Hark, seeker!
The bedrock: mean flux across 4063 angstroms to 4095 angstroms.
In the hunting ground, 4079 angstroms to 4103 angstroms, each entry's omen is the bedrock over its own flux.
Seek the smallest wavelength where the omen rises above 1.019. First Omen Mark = 4097 angstroms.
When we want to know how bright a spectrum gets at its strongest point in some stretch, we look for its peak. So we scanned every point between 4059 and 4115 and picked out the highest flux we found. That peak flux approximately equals 9.409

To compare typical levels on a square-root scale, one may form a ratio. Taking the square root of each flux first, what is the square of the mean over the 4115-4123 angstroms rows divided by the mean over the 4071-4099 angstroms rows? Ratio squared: 1.01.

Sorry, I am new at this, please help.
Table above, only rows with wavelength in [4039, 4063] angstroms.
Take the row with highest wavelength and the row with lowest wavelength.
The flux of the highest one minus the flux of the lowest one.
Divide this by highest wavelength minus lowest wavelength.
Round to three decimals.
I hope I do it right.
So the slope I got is -0.048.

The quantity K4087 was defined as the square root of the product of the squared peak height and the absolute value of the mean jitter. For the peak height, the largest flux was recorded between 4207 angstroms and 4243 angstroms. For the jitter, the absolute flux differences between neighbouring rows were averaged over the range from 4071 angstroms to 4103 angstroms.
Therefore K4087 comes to 6.96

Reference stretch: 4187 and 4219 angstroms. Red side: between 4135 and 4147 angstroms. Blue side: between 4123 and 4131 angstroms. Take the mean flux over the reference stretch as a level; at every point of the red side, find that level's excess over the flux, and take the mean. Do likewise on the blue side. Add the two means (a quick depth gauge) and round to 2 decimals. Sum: 0.89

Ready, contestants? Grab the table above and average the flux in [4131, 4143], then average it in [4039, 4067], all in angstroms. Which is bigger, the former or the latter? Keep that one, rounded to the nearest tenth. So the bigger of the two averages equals 8.2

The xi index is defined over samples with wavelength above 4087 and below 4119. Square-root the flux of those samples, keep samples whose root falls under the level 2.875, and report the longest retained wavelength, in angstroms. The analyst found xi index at 4109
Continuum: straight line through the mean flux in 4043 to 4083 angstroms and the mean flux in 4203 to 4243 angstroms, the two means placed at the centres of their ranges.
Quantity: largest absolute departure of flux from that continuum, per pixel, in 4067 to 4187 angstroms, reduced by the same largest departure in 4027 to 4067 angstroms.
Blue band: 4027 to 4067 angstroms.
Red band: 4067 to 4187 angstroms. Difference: 0.36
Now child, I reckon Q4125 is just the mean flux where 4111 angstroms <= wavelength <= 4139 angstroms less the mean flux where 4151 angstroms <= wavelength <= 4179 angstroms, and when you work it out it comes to 0.22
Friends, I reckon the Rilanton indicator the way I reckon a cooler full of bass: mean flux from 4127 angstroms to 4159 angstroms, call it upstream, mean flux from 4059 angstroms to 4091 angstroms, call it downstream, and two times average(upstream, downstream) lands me 16.4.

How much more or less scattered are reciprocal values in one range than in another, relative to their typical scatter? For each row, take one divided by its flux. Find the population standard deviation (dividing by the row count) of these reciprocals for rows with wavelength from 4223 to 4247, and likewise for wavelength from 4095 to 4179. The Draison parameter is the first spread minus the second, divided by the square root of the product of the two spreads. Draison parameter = 0.7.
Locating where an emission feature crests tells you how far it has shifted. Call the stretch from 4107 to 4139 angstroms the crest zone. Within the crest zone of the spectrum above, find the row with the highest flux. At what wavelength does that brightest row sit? 4125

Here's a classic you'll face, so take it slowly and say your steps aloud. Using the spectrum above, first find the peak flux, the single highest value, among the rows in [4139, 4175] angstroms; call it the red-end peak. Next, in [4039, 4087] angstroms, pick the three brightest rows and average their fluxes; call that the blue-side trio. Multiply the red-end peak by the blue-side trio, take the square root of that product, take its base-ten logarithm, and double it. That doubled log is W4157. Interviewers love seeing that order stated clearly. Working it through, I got 1.90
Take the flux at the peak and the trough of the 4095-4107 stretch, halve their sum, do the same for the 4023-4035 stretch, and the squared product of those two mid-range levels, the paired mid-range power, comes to 4617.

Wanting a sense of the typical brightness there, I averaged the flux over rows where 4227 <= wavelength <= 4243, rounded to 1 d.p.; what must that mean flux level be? 8.7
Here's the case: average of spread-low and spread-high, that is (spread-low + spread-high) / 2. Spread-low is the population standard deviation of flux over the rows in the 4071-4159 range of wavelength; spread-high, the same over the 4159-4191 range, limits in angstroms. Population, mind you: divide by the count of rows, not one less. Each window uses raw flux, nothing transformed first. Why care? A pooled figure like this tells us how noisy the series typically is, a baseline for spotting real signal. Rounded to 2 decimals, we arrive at 0.53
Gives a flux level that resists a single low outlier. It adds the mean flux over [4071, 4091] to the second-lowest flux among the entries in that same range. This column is 17.32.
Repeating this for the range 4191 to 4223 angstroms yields 17.08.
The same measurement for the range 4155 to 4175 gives 16.68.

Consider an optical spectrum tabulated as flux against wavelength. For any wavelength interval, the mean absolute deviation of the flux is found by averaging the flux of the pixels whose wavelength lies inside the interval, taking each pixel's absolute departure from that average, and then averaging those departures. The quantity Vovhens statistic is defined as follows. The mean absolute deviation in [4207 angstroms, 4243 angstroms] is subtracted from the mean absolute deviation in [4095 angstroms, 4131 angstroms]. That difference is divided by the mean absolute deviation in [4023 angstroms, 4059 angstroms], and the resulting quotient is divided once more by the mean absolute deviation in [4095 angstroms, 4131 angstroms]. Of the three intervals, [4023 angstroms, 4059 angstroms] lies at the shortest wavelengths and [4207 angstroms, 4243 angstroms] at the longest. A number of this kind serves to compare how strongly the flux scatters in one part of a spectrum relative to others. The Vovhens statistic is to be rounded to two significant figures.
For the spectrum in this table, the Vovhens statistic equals -1.3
